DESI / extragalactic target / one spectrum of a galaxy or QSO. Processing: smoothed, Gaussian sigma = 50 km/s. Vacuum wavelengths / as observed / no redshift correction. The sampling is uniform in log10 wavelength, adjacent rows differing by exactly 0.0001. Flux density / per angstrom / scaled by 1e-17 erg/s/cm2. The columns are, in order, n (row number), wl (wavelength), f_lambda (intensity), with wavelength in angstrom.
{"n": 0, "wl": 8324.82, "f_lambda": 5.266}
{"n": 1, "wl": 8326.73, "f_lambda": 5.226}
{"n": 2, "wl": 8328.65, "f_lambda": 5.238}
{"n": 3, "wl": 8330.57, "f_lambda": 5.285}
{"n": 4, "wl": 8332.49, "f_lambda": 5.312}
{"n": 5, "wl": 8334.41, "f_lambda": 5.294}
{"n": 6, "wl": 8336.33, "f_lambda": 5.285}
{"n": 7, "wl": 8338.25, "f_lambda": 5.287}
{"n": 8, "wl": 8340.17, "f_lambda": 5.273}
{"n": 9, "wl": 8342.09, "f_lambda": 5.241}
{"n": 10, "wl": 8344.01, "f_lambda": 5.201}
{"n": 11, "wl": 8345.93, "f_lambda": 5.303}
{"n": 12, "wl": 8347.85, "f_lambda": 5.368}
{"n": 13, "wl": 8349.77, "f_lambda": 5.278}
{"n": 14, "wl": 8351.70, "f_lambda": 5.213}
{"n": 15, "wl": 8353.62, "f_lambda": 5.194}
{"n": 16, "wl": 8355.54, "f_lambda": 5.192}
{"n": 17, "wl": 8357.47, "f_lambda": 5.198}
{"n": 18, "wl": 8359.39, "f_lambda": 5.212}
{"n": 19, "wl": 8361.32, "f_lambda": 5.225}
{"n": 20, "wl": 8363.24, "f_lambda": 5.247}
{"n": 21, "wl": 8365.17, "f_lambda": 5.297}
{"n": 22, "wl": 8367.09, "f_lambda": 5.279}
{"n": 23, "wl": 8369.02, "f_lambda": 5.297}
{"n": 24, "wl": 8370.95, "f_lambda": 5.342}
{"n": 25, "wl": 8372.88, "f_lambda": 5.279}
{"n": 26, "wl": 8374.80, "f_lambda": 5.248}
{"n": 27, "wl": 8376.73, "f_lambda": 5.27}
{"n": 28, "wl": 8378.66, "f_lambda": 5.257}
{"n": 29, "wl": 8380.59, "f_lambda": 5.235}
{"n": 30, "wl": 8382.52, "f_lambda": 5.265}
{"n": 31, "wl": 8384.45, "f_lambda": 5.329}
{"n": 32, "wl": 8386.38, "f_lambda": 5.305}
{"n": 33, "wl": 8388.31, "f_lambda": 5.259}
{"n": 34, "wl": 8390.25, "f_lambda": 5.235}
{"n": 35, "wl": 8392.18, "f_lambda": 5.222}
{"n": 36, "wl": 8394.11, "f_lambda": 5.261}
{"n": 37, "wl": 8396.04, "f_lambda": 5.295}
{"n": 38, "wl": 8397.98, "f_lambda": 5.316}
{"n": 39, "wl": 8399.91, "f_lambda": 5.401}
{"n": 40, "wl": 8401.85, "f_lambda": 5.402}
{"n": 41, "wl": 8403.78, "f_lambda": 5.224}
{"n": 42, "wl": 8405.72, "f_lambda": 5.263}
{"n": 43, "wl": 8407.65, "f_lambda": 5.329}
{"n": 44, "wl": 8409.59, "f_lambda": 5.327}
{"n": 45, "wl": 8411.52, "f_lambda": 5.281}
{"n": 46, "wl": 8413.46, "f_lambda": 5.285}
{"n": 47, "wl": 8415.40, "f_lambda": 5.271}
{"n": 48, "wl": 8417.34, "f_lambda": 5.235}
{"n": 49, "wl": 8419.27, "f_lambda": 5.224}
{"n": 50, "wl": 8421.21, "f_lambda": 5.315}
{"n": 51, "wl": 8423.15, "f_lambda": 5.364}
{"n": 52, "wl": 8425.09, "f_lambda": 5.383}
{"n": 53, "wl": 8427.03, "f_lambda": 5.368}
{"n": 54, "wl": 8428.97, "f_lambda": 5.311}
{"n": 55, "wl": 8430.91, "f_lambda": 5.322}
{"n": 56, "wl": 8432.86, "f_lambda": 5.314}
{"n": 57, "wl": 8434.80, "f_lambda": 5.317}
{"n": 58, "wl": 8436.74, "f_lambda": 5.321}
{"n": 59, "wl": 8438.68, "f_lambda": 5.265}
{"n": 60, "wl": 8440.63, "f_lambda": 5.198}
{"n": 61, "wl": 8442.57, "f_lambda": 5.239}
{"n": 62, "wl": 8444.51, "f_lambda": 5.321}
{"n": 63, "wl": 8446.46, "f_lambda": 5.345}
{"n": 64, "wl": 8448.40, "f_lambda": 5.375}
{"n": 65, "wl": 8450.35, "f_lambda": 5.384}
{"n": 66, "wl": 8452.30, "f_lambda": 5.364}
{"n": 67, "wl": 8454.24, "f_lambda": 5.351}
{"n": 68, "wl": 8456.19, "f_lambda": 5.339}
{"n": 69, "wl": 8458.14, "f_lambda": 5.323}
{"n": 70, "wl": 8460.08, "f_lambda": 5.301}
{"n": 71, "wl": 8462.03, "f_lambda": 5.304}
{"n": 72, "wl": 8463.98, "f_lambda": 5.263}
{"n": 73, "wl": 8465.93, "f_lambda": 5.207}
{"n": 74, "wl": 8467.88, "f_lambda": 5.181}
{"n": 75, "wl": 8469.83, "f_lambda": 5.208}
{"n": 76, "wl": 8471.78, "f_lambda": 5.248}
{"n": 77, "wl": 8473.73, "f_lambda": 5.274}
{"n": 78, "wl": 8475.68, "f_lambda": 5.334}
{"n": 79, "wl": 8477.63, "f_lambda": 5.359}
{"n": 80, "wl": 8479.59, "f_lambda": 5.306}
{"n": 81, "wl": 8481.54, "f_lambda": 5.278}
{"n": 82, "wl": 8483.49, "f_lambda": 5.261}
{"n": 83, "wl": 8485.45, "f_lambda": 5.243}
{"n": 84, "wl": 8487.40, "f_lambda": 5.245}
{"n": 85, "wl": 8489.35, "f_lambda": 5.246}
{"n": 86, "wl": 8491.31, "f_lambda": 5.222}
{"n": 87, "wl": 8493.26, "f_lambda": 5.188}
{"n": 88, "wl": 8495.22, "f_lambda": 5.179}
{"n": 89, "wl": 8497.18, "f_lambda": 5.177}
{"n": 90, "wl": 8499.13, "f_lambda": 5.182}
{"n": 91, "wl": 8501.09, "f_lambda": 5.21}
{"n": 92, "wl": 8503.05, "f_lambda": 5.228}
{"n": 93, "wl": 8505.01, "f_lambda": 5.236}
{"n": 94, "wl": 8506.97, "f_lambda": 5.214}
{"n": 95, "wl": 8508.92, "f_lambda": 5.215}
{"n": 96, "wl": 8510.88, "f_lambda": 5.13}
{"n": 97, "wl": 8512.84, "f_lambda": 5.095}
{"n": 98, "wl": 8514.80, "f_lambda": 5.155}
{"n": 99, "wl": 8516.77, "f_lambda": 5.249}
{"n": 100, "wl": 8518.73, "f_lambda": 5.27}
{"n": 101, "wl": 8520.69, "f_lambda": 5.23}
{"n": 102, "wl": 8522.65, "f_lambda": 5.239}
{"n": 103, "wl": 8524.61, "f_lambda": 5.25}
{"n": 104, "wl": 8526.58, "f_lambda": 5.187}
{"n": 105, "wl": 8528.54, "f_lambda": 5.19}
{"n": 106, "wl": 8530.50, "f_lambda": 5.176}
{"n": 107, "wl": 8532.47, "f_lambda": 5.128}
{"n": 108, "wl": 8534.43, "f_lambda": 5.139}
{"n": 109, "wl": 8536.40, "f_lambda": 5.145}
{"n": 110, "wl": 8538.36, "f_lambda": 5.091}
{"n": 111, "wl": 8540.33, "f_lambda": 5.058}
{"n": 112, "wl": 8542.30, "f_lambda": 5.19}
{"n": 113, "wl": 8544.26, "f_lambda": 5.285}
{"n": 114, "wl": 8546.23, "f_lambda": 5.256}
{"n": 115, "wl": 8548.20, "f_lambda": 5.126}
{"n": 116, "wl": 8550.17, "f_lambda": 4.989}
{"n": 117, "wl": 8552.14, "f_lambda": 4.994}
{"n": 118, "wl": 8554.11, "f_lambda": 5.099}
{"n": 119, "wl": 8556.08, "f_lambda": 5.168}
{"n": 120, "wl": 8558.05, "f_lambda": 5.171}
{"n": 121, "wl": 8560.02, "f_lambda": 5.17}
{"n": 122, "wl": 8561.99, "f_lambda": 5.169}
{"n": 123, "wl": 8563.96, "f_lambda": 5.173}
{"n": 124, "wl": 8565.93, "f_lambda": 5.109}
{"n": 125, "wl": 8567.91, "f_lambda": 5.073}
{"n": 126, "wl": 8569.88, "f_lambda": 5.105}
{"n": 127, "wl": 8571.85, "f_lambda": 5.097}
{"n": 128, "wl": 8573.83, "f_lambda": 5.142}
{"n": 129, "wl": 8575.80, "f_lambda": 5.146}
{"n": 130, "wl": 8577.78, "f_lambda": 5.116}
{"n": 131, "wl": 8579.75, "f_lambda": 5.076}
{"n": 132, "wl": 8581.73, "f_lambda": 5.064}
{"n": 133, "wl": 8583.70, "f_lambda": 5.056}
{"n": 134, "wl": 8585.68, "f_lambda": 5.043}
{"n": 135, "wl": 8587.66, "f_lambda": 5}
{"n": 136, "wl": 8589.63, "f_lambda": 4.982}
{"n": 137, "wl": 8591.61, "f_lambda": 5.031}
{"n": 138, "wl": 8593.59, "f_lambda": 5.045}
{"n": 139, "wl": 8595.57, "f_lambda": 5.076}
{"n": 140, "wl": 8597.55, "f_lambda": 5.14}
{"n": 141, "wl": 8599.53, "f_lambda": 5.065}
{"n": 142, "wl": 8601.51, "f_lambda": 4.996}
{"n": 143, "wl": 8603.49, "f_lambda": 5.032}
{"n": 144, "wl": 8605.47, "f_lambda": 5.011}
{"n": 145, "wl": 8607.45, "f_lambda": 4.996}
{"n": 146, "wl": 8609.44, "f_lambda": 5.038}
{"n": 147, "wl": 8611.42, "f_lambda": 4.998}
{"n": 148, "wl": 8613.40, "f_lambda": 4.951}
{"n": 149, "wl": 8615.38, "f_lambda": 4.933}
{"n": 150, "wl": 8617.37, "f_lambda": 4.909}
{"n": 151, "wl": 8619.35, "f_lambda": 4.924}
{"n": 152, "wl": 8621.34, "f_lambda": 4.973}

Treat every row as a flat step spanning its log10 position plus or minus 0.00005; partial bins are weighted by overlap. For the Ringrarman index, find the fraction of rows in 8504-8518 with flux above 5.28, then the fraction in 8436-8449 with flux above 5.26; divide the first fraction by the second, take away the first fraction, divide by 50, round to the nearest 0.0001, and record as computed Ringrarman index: 0.0000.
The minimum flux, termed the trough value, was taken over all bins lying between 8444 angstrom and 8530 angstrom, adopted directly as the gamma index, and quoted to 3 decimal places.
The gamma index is 5.095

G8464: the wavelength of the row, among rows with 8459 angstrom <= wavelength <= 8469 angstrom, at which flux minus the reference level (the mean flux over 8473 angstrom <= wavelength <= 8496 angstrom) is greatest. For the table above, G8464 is 8462.03 angstrom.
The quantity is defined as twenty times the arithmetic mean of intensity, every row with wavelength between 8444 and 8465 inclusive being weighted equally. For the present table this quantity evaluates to 107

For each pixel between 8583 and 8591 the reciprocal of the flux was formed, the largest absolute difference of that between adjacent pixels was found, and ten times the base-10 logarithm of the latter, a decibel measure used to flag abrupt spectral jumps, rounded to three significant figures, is -27.7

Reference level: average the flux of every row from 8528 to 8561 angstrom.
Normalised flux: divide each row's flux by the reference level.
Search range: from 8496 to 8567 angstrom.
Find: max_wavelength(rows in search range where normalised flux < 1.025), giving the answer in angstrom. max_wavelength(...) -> 8565.93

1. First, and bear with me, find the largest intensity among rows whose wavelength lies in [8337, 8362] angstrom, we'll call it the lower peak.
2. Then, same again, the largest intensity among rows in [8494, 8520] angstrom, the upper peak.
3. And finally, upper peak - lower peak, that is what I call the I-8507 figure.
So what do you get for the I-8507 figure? -0.10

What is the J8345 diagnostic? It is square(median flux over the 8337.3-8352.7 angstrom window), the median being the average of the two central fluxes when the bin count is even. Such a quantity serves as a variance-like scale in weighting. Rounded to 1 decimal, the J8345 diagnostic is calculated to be 27.8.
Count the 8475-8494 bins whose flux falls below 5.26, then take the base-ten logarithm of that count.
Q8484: 0.70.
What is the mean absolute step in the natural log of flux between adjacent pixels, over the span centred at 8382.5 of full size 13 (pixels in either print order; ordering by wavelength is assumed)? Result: 0.0063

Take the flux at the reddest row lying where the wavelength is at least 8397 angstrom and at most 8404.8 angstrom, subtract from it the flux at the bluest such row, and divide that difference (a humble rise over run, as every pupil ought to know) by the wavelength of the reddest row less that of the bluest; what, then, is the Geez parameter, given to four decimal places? -0.0159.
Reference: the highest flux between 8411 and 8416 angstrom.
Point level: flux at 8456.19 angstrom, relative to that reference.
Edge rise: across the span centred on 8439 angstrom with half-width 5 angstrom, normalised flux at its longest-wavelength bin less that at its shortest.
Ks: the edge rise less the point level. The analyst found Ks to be -1.025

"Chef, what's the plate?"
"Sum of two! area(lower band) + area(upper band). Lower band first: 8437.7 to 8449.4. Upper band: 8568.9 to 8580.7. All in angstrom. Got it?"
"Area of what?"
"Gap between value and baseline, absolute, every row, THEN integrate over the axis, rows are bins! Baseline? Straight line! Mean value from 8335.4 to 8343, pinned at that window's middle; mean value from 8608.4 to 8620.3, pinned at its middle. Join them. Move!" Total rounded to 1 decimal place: 2.9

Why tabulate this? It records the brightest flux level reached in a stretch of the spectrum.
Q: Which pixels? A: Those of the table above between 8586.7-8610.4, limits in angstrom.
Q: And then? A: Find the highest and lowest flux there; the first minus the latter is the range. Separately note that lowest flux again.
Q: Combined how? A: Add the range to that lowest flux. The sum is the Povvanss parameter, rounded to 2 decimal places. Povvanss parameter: 5.14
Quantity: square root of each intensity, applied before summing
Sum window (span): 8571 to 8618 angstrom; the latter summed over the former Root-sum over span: 53.9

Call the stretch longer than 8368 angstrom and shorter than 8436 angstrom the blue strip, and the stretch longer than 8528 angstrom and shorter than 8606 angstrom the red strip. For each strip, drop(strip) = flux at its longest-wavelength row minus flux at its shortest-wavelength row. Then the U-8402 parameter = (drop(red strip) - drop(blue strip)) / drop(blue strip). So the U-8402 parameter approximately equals -10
